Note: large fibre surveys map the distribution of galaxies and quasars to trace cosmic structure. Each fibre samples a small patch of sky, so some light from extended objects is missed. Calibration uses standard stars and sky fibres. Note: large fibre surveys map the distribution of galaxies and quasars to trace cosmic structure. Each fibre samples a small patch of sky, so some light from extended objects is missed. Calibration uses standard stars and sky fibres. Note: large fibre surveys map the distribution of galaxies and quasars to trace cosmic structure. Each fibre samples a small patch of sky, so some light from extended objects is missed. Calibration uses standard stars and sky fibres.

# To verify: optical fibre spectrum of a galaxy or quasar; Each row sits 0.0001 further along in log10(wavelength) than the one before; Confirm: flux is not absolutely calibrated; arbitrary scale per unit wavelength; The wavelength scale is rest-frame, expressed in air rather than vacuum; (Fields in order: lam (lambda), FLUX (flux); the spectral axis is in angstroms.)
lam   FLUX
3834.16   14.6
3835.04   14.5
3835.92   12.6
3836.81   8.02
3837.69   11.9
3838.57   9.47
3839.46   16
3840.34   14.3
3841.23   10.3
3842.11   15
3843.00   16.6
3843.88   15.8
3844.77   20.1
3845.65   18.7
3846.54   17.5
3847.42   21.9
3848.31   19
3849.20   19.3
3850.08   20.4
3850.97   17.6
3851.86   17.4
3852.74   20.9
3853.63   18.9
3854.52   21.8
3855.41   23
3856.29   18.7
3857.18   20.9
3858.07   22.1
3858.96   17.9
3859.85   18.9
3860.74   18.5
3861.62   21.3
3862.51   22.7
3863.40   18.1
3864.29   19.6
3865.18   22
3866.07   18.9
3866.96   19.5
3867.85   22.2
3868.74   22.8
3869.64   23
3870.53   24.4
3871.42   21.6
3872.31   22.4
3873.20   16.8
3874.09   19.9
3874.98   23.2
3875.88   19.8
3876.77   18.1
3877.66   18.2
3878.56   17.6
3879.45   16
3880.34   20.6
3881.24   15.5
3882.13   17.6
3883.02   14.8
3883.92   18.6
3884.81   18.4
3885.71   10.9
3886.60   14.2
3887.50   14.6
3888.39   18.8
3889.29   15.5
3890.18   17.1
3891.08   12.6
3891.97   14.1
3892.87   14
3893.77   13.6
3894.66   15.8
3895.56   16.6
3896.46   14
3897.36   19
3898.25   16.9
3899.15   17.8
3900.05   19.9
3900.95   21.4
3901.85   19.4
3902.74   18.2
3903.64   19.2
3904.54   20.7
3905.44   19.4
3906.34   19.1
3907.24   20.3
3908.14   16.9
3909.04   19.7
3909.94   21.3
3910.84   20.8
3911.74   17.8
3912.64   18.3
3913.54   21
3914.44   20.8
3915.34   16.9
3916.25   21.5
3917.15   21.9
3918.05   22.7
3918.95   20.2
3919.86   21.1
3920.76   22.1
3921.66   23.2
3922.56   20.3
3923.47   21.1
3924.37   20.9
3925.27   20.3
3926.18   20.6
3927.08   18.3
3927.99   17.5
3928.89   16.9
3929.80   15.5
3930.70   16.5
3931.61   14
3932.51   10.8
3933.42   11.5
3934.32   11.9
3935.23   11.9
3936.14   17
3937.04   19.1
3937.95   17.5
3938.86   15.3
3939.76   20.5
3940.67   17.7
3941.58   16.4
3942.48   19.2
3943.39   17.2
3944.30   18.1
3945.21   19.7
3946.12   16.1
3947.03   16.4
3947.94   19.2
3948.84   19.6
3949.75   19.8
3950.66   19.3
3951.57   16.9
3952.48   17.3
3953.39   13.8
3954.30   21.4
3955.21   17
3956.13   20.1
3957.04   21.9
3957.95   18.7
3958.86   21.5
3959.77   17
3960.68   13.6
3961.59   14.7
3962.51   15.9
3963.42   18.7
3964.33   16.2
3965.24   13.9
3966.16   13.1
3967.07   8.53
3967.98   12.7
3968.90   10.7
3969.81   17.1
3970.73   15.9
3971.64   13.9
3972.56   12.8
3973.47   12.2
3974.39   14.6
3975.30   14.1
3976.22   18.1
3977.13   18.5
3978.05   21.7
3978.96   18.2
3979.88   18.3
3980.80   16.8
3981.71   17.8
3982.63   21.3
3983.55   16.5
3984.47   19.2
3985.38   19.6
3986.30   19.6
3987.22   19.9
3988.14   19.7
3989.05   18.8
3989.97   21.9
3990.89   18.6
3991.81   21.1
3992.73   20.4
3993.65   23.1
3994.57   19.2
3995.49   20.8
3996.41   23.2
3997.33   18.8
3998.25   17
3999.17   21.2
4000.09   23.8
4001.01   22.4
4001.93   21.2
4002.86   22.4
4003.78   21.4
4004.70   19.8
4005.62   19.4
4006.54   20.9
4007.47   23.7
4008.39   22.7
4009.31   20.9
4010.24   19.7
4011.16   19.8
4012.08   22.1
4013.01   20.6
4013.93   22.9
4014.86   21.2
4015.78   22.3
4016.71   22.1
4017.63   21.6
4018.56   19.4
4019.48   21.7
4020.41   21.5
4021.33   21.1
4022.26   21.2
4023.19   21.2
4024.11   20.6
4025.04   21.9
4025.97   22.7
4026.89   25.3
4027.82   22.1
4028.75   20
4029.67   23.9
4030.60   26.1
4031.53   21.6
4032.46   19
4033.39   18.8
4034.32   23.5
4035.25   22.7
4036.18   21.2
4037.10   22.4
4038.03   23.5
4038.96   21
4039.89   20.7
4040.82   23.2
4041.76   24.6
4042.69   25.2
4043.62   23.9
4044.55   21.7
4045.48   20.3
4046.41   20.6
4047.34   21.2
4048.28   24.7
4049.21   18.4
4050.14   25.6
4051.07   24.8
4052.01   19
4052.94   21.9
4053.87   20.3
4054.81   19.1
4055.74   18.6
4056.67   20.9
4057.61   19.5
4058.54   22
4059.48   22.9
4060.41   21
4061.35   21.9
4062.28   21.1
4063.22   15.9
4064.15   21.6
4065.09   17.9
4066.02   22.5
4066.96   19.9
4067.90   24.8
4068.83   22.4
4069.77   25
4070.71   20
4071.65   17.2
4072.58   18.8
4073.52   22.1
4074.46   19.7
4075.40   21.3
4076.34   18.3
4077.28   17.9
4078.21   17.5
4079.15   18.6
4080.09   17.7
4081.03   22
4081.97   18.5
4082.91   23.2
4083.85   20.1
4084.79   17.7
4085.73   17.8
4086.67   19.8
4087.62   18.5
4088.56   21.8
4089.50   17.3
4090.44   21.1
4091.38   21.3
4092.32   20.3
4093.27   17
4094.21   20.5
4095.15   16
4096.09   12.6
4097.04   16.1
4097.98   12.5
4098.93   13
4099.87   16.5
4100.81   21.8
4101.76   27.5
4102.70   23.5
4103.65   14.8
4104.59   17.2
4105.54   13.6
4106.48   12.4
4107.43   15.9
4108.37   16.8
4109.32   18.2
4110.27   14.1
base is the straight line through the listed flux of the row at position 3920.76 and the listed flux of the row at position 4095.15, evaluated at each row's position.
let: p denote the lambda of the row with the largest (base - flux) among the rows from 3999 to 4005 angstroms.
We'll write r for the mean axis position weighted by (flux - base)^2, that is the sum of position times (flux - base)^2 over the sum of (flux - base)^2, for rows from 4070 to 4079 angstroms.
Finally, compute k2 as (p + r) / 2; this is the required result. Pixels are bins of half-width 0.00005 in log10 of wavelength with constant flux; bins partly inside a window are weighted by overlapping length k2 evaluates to 4039.3 angstroms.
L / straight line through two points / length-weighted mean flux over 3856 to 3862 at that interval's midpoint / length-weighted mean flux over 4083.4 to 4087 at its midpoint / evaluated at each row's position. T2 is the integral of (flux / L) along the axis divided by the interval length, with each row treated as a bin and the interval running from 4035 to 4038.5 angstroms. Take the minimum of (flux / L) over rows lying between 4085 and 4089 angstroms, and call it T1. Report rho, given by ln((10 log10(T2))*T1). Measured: -0.37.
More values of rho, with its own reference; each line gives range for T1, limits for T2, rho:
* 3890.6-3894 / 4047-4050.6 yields -0.74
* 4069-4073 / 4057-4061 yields -0.75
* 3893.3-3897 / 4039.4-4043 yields -0.49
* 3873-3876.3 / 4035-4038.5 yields -0.48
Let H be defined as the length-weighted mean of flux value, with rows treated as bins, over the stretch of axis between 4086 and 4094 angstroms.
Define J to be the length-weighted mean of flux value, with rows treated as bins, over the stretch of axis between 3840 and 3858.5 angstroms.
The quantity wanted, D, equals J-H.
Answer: -1.0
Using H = 19.6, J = 18.6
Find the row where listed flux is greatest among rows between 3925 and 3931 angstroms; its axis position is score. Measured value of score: 3926.18 angstroms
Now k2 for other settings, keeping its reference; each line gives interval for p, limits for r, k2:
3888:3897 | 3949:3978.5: 3928.8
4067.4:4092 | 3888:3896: 3981.9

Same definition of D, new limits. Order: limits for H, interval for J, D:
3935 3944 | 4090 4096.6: 1.0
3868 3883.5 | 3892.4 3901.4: -2.7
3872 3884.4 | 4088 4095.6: 1.0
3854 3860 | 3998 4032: 1.1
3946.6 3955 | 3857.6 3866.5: 1.8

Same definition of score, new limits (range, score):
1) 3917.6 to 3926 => 3921.66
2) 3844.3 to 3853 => 3847.42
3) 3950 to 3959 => 3957.04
